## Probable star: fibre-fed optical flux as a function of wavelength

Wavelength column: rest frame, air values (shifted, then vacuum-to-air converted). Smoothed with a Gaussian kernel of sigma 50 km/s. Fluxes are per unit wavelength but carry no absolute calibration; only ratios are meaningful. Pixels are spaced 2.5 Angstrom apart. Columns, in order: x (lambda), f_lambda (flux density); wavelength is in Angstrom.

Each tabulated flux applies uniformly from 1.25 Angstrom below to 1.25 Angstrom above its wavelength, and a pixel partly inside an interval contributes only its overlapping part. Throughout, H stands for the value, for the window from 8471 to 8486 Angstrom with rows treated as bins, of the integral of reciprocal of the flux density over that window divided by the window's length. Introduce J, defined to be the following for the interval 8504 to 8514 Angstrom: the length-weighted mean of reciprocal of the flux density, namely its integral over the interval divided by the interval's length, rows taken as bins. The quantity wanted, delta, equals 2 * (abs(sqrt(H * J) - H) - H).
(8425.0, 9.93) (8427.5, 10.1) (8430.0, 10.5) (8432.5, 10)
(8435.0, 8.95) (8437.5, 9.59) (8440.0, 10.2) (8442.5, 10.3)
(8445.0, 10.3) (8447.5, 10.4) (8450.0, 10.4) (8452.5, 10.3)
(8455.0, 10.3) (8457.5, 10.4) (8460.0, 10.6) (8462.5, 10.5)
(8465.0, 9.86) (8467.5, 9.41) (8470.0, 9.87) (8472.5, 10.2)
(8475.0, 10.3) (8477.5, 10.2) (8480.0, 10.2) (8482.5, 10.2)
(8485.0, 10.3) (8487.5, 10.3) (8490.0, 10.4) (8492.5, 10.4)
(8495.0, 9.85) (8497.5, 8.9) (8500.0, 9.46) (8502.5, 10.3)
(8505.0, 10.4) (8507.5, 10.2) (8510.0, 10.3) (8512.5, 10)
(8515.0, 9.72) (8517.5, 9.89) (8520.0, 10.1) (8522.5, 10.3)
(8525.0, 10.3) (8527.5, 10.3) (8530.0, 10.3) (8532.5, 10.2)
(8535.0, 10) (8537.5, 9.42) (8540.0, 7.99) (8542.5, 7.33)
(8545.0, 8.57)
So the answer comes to -0.195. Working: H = 0.098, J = 0.0980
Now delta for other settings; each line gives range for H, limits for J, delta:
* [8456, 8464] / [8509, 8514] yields -0.188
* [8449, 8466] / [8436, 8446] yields -0.191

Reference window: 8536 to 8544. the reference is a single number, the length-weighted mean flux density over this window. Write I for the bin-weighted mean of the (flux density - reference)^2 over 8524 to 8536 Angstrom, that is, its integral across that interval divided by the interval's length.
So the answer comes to 3.7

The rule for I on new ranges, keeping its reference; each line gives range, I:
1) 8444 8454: 4.2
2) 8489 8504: 2.8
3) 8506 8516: 3.1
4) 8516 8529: 3.5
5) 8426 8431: 3.9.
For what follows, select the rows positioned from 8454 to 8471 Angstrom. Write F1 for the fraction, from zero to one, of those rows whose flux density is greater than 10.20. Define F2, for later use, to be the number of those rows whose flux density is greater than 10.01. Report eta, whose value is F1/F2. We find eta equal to 0.143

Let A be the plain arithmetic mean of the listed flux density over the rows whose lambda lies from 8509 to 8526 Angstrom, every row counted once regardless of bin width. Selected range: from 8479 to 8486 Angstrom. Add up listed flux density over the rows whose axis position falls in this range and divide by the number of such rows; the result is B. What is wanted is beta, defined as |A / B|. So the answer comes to 0.99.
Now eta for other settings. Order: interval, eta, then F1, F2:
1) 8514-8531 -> 0.114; 0.57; 5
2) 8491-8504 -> 0.200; 0.40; 2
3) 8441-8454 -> 0.200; 1.00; 5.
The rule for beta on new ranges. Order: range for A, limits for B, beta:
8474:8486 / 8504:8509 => 0.99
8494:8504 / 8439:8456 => 0.93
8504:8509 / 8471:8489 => 1.01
